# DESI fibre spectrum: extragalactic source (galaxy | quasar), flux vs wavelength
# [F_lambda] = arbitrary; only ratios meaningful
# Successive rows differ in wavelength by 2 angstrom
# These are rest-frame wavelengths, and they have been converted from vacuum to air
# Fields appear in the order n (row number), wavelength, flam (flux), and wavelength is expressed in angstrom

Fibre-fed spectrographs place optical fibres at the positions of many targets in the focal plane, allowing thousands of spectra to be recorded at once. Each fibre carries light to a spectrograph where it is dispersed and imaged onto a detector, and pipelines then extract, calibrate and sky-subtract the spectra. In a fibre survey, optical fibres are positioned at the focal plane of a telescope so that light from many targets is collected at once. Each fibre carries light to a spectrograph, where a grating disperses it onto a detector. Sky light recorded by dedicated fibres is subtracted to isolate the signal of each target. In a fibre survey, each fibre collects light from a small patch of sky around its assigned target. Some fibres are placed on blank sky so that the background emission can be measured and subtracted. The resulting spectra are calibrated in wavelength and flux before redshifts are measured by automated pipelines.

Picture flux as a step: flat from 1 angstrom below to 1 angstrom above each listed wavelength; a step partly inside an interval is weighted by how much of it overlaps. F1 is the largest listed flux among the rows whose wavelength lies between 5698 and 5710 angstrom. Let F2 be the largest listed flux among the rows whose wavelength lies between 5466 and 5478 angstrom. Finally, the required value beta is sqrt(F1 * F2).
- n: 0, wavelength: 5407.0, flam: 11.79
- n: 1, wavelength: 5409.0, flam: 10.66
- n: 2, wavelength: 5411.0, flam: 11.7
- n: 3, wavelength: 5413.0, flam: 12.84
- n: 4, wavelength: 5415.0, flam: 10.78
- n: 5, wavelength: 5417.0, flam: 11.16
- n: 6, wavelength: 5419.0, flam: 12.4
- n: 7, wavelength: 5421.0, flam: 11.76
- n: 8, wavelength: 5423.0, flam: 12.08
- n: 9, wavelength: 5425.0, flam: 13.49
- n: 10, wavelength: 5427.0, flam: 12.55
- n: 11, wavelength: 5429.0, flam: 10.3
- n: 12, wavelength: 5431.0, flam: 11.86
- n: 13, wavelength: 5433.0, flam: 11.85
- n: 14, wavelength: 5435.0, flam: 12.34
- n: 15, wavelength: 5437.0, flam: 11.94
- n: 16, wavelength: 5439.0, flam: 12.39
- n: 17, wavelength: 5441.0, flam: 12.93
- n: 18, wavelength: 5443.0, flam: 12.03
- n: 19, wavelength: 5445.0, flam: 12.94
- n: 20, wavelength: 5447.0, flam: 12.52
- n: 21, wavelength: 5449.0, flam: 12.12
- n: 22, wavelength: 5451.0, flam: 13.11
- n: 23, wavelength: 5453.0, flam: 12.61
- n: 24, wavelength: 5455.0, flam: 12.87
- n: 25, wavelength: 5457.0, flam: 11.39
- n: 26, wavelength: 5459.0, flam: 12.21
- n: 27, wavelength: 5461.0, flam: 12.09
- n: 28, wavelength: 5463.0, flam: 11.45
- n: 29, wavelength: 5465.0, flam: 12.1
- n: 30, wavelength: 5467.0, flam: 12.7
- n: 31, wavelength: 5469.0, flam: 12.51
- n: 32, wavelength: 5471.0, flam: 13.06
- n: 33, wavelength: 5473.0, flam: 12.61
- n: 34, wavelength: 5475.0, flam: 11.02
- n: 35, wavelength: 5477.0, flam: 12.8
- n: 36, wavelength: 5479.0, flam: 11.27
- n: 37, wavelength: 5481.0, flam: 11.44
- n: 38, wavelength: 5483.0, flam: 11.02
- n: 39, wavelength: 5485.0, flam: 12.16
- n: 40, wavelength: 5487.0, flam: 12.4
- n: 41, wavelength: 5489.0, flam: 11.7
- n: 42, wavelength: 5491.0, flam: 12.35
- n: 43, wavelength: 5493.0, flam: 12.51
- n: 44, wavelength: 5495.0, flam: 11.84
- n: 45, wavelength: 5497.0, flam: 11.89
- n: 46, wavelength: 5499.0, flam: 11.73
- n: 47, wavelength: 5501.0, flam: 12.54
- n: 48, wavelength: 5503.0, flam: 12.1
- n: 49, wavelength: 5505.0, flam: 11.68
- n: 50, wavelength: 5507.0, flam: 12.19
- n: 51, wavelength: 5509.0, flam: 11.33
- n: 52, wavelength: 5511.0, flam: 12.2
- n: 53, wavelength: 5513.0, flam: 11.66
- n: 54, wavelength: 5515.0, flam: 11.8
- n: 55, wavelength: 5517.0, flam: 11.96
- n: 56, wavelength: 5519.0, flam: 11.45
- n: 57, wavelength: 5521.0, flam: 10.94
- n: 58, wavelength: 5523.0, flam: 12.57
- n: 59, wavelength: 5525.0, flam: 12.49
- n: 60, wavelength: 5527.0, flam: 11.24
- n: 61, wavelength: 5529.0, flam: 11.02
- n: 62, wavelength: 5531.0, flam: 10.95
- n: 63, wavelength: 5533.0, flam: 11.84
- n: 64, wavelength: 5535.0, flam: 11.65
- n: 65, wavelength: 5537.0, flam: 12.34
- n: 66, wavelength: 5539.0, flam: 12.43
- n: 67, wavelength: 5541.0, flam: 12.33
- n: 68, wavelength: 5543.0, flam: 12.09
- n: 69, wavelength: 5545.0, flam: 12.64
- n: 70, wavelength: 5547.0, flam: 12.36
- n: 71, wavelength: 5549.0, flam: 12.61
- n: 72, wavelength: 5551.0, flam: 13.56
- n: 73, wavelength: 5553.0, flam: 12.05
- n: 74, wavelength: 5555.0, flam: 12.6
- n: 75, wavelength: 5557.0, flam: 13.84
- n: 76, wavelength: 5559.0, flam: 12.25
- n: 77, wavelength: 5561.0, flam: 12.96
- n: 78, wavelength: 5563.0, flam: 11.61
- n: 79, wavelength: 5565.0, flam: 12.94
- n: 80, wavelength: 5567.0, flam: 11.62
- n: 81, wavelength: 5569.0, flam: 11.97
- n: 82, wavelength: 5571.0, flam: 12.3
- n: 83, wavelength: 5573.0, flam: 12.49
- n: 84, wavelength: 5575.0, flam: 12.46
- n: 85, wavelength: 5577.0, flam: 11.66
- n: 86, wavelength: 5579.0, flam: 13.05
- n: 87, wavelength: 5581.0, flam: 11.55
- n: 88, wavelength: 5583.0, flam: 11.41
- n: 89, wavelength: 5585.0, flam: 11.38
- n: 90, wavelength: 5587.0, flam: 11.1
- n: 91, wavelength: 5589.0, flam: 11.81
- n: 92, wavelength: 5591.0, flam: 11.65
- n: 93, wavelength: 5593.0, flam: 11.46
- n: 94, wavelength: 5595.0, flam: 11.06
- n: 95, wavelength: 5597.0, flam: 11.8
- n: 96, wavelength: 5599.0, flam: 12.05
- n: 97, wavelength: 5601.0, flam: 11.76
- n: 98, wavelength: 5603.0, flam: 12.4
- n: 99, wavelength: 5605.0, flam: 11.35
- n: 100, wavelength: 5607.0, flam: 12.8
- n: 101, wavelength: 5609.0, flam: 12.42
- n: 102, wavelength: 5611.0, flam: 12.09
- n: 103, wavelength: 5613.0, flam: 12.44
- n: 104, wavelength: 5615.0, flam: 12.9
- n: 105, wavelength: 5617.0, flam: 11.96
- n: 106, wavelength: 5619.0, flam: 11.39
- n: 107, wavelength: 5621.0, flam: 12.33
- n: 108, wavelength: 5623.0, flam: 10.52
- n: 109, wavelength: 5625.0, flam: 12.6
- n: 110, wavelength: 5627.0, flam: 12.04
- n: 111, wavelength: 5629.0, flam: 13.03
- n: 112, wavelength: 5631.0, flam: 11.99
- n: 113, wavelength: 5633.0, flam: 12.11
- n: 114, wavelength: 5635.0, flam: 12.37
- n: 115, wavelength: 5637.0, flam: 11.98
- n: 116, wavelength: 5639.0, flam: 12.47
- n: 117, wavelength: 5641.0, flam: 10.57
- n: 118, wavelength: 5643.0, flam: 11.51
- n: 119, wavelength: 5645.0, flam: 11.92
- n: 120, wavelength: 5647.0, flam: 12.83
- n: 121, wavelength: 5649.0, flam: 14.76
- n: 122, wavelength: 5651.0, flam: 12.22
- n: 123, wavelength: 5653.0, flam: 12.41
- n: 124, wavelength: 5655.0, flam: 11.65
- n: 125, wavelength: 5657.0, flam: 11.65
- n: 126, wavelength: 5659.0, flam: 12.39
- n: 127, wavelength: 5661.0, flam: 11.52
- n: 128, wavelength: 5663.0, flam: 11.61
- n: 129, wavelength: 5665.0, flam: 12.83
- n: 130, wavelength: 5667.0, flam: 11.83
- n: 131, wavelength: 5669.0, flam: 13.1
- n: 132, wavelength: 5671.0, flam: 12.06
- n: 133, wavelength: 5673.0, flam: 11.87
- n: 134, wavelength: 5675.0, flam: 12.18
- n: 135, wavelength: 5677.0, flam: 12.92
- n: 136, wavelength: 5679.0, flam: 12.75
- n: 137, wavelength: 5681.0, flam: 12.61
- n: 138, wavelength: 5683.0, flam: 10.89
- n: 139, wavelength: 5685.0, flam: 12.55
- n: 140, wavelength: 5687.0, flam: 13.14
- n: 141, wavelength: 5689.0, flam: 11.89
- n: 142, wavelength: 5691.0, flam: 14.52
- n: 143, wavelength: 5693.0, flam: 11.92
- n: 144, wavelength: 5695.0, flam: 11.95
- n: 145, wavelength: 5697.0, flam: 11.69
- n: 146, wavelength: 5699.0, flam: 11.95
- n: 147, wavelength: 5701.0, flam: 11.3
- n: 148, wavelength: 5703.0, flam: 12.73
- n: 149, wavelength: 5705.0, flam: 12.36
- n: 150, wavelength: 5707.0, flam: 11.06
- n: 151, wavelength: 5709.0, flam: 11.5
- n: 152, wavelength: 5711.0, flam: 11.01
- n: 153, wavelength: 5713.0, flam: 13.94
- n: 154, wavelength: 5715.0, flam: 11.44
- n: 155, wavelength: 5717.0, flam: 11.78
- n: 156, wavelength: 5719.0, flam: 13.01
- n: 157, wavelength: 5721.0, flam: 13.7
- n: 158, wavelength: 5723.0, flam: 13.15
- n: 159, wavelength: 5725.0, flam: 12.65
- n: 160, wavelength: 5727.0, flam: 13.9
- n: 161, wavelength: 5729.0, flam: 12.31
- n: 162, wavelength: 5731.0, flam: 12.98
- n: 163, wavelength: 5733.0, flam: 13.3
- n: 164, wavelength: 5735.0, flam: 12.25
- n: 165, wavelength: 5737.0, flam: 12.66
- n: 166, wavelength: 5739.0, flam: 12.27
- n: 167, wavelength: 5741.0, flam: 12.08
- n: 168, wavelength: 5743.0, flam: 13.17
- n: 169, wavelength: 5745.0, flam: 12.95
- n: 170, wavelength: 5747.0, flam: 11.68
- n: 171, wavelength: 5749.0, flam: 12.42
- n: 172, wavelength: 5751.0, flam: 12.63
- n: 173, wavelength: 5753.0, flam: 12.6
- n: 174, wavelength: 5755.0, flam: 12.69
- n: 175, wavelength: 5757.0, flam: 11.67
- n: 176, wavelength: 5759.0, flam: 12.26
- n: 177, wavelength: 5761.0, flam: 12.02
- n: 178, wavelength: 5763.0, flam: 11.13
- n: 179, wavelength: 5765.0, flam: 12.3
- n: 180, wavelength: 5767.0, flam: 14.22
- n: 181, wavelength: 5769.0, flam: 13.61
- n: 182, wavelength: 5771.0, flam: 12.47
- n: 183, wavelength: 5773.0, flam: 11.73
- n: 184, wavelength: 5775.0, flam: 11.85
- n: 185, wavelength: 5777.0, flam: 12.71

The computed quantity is 12.9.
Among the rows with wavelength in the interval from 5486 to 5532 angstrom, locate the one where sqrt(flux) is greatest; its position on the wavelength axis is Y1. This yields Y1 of 5523.0 angstrom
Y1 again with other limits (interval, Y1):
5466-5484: 5471.0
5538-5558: 5557.0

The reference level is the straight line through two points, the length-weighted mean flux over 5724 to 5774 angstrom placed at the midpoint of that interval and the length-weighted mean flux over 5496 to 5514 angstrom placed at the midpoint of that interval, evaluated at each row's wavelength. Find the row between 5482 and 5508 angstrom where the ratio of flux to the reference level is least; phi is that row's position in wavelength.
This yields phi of 5483.0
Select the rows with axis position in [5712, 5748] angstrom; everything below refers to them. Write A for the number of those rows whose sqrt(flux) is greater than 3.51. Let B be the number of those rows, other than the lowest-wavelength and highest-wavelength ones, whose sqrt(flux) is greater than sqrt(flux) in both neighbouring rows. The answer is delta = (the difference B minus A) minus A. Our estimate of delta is -17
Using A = 11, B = 5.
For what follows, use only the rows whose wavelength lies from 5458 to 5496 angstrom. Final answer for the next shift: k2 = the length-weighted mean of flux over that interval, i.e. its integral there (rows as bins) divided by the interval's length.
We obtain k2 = 12.1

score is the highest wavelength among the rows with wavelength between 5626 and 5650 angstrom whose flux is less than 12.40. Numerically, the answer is 5645.0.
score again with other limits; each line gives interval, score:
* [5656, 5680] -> 5675.0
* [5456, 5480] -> 5479.0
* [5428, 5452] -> 5449.0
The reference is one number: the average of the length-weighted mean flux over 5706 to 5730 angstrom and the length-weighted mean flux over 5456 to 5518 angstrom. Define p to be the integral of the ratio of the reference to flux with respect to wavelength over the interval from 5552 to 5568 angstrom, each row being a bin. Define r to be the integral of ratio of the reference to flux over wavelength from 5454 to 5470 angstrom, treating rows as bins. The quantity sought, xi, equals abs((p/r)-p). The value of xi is 14.7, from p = 15.7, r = 16.1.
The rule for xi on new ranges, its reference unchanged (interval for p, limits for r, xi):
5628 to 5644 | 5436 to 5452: 15.3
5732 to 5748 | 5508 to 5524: 14.7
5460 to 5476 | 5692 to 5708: 15.1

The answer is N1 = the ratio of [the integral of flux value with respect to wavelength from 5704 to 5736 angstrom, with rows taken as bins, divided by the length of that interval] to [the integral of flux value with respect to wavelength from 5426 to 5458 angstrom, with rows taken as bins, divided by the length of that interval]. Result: 1.02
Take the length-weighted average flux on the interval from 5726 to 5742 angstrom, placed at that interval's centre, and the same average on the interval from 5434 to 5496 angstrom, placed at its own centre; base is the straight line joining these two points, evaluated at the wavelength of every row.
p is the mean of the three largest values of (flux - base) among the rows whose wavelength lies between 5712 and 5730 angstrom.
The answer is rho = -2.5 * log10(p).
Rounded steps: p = 1.2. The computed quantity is -0.2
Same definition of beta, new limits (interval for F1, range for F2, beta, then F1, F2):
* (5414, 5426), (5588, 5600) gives 12.7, 13.49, 12.05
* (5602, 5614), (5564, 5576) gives 12.9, 12.8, 12.94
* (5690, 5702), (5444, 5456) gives 13.8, 14.52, 13.11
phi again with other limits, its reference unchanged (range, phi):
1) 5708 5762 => 5711.0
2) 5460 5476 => 5475.0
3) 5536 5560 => 5553.0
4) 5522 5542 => 5531.0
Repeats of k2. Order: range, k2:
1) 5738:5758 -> 12.4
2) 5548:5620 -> 12.1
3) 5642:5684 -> 12.3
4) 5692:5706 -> 12.0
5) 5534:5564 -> 12.5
